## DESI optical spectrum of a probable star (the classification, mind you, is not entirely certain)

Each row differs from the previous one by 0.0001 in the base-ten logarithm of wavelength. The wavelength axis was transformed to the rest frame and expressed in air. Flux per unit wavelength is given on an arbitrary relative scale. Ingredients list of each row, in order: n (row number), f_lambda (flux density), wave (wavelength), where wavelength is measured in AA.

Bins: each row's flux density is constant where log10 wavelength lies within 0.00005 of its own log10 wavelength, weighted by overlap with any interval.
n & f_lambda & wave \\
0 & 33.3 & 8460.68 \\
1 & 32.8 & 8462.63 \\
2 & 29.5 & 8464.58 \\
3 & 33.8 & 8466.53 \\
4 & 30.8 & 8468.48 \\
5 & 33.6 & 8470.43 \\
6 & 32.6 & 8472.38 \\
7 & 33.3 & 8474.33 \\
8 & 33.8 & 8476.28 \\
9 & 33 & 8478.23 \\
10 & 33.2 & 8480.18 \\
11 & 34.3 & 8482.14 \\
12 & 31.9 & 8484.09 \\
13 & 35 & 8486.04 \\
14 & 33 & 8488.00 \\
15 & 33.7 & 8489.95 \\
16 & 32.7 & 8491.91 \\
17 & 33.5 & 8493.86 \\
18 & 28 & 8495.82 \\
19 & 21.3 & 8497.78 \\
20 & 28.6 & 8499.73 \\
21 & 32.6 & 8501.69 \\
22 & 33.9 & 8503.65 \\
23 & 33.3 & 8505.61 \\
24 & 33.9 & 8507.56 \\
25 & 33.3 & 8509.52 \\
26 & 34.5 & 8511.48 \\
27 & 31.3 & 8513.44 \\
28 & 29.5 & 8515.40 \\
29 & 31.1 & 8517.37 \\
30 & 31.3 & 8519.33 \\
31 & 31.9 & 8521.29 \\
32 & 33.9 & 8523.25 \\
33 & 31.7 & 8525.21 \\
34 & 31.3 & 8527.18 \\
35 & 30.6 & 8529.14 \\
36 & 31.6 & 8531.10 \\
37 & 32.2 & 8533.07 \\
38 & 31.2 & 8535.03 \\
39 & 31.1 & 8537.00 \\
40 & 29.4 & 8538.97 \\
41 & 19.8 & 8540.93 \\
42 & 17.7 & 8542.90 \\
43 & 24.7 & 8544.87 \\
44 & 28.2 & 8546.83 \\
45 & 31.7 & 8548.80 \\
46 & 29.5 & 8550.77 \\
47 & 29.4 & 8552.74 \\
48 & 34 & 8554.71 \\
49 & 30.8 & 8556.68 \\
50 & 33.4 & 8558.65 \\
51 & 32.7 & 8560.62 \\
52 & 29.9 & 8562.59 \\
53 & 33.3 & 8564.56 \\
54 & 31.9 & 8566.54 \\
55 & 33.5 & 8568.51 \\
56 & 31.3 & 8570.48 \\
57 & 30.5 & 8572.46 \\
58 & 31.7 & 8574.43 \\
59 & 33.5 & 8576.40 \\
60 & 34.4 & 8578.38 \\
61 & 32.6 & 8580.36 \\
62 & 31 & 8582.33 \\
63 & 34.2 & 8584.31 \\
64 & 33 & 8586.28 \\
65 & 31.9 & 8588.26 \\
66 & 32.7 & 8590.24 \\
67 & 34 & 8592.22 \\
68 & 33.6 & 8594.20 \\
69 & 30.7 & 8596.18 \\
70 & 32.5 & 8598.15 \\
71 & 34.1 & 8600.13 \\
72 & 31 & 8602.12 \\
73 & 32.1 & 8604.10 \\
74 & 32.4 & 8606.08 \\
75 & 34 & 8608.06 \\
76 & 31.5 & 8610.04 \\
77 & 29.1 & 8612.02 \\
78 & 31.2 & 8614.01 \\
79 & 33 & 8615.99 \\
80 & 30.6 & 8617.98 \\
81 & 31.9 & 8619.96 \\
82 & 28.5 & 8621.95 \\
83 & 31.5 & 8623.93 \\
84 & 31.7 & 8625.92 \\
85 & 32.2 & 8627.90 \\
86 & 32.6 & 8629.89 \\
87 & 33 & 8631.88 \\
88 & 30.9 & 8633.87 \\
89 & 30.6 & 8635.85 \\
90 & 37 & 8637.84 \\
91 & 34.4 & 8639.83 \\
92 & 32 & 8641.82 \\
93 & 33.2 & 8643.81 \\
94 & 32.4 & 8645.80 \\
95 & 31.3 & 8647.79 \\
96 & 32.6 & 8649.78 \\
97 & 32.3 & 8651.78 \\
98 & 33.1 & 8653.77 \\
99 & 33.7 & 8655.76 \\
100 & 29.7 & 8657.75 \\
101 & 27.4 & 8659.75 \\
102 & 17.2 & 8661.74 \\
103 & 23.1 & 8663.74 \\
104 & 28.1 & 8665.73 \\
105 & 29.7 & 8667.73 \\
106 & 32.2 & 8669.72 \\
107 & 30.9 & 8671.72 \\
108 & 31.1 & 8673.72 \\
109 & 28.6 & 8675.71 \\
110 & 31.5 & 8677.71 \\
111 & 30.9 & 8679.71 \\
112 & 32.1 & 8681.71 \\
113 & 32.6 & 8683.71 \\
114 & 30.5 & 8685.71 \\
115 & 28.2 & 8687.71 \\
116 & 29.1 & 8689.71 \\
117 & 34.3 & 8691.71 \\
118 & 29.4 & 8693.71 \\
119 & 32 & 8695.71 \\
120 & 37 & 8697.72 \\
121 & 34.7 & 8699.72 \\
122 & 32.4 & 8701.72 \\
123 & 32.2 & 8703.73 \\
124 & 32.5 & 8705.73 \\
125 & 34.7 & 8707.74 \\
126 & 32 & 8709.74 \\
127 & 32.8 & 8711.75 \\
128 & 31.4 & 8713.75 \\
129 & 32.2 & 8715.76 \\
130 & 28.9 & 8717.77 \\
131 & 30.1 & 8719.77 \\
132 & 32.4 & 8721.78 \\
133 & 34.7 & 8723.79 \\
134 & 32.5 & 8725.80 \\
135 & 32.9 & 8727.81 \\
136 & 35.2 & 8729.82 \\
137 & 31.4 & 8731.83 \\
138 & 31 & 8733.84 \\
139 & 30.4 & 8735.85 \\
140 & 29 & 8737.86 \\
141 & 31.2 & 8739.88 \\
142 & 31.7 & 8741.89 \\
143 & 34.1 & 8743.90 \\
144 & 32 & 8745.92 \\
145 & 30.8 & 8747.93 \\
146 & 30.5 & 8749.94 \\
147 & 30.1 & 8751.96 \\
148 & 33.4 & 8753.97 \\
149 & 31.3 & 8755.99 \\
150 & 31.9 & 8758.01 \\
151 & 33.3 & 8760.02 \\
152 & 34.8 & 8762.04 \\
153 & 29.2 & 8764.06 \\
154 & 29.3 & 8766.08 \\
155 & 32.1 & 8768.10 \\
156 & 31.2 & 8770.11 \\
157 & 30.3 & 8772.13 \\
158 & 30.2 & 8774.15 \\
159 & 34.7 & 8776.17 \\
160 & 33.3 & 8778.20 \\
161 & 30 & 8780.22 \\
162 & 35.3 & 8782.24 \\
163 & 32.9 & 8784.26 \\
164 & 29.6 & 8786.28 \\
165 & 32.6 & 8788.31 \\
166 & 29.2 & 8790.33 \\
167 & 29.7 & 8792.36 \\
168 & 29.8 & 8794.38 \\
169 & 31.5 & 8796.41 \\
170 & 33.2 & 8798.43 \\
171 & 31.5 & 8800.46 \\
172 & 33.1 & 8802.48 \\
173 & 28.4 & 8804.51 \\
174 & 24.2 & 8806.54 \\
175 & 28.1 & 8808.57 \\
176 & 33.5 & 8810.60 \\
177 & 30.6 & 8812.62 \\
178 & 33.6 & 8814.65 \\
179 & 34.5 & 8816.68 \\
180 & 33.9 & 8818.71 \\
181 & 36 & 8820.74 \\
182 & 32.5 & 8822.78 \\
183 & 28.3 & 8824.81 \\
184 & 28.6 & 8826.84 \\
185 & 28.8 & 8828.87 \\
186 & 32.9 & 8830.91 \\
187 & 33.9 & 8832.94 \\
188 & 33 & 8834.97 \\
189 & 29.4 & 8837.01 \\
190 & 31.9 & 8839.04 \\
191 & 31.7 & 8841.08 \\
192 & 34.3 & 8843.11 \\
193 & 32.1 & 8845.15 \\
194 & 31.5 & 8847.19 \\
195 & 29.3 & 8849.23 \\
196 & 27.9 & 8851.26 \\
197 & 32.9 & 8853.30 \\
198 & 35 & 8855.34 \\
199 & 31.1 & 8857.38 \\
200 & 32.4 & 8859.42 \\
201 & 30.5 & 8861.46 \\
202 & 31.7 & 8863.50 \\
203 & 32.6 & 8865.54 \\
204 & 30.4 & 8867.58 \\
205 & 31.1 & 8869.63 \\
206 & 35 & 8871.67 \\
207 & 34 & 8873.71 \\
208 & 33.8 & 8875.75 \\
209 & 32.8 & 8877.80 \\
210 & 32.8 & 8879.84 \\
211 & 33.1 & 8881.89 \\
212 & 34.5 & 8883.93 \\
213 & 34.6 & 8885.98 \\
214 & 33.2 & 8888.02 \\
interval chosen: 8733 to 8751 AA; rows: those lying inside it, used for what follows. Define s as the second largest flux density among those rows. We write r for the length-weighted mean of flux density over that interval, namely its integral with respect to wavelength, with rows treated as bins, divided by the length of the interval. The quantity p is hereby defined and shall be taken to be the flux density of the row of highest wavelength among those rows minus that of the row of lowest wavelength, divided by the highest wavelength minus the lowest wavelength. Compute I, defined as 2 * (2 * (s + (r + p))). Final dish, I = 253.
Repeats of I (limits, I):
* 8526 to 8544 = 236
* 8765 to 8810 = 262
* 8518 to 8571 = 257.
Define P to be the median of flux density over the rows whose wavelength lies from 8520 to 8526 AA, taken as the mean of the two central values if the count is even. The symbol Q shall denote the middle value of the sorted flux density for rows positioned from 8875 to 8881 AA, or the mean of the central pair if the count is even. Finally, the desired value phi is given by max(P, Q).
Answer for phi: 32.8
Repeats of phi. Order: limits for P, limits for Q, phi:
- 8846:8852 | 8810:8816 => 33.5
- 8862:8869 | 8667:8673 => 31.7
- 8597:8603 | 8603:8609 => 32.5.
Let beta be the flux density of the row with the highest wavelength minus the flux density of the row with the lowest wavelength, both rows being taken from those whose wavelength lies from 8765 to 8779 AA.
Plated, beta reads 4.0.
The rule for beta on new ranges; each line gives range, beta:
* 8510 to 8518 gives -3.4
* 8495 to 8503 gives 4.6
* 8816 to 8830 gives -5.7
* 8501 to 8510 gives 0.7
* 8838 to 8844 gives 2.4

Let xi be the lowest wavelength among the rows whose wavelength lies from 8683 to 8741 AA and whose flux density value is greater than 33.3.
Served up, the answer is 8691.71 AA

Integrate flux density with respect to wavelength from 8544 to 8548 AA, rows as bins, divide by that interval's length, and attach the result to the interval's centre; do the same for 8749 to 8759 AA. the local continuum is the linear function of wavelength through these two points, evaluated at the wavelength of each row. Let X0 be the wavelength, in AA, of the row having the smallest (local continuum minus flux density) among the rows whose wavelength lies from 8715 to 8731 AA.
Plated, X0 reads 8729.82 AA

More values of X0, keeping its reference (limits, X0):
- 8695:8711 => 8697.72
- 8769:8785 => 8782.24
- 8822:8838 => 8832.94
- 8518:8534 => 8523.25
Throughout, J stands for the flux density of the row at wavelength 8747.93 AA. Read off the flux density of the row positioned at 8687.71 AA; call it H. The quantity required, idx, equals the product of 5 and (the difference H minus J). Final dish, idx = -13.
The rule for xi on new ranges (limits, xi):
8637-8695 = 8637.84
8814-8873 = 8814.65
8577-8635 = 8578.38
